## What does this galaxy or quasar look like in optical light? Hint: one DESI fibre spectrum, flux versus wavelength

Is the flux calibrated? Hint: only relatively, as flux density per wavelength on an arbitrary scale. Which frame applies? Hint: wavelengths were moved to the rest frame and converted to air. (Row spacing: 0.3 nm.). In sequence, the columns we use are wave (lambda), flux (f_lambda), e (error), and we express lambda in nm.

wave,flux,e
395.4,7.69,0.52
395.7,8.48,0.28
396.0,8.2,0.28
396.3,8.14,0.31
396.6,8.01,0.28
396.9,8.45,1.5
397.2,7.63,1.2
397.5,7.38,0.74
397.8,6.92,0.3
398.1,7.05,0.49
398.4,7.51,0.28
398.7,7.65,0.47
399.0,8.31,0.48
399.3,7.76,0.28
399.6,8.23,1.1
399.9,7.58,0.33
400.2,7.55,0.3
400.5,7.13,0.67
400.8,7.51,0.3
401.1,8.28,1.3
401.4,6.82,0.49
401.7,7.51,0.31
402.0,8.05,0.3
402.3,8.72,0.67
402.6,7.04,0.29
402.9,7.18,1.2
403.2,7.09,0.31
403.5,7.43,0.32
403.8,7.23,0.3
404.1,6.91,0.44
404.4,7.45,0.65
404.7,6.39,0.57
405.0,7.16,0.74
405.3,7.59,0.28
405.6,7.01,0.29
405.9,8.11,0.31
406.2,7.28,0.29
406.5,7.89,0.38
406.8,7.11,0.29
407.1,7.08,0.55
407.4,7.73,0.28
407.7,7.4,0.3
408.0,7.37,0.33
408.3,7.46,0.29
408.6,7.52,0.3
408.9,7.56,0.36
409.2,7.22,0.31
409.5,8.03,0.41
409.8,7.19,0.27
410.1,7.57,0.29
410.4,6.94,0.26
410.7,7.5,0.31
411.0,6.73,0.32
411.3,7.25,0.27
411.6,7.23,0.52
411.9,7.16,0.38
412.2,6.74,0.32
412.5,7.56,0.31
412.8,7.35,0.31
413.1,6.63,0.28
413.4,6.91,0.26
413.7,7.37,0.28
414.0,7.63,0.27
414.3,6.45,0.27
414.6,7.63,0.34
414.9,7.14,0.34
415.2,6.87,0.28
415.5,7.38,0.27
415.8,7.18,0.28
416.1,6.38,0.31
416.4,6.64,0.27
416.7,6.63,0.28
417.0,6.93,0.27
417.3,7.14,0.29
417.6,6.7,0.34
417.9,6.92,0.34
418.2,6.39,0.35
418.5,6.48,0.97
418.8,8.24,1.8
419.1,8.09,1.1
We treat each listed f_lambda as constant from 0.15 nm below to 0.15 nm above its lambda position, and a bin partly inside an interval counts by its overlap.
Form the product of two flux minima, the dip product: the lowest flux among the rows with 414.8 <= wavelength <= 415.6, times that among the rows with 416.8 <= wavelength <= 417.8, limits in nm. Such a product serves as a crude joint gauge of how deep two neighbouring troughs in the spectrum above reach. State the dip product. 46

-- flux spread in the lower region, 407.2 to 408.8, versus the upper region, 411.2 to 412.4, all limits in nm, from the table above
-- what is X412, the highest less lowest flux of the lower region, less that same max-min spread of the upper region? -0.15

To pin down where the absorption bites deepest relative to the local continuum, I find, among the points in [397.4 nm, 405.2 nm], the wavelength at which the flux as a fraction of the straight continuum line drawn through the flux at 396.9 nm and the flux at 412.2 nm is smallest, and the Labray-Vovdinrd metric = 397.8 nm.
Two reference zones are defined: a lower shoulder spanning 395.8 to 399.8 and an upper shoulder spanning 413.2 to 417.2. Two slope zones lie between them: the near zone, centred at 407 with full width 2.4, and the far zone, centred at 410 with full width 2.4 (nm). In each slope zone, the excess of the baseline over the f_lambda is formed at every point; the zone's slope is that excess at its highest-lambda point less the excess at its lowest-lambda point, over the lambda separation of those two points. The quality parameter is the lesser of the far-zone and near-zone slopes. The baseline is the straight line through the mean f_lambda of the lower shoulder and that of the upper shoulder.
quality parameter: 0.31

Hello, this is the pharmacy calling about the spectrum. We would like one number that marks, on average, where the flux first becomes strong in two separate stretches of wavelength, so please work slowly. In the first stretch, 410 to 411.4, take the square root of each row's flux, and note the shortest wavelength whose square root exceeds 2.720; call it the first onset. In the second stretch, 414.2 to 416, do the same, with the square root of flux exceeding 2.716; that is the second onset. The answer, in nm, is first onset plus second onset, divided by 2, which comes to 412.35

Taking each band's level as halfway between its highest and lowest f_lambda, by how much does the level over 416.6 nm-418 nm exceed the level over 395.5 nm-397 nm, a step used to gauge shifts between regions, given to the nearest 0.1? -1.4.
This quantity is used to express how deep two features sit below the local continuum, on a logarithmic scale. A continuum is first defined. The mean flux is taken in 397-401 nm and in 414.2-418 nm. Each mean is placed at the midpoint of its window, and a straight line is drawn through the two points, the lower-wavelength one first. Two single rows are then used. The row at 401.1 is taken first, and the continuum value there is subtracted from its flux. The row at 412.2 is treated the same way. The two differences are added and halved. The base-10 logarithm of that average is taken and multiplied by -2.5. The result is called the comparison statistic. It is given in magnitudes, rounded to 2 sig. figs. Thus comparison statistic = 1.6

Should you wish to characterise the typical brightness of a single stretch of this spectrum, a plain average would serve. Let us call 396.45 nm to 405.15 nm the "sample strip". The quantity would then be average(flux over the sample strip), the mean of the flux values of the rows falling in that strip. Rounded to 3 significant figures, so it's 7.51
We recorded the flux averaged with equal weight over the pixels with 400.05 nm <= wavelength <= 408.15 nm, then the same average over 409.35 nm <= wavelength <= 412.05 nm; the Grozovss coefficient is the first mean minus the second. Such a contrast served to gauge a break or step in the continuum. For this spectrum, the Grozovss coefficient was 0.1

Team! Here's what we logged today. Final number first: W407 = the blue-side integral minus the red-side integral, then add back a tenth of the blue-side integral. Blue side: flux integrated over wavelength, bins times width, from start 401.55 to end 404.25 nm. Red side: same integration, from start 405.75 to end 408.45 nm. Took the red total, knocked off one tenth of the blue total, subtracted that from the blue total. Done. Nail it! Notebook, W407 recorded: 1.9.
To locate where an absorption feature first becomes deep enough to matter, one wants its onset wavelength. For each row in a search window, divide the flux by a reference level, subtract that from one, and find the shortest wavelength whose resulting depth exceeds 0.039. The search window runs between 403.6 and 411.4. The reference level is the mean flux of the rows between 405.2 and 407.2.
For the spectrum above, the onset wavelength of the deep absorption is 404.1 nm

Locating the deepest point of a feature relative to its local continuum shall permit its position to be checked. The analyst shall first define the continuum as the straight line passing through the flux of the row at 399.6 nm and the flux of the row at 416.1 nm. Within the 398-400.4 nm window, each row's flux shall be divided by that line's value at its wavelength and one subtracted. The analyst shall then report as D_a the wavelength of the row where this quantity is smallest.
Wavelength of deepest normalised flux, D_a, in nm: 398.1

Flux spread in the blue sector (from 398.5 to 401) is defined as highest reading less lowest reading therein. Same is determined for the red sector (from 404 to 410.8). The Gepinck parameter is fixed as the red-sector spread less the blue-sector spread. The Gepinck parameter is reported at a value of 0.5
